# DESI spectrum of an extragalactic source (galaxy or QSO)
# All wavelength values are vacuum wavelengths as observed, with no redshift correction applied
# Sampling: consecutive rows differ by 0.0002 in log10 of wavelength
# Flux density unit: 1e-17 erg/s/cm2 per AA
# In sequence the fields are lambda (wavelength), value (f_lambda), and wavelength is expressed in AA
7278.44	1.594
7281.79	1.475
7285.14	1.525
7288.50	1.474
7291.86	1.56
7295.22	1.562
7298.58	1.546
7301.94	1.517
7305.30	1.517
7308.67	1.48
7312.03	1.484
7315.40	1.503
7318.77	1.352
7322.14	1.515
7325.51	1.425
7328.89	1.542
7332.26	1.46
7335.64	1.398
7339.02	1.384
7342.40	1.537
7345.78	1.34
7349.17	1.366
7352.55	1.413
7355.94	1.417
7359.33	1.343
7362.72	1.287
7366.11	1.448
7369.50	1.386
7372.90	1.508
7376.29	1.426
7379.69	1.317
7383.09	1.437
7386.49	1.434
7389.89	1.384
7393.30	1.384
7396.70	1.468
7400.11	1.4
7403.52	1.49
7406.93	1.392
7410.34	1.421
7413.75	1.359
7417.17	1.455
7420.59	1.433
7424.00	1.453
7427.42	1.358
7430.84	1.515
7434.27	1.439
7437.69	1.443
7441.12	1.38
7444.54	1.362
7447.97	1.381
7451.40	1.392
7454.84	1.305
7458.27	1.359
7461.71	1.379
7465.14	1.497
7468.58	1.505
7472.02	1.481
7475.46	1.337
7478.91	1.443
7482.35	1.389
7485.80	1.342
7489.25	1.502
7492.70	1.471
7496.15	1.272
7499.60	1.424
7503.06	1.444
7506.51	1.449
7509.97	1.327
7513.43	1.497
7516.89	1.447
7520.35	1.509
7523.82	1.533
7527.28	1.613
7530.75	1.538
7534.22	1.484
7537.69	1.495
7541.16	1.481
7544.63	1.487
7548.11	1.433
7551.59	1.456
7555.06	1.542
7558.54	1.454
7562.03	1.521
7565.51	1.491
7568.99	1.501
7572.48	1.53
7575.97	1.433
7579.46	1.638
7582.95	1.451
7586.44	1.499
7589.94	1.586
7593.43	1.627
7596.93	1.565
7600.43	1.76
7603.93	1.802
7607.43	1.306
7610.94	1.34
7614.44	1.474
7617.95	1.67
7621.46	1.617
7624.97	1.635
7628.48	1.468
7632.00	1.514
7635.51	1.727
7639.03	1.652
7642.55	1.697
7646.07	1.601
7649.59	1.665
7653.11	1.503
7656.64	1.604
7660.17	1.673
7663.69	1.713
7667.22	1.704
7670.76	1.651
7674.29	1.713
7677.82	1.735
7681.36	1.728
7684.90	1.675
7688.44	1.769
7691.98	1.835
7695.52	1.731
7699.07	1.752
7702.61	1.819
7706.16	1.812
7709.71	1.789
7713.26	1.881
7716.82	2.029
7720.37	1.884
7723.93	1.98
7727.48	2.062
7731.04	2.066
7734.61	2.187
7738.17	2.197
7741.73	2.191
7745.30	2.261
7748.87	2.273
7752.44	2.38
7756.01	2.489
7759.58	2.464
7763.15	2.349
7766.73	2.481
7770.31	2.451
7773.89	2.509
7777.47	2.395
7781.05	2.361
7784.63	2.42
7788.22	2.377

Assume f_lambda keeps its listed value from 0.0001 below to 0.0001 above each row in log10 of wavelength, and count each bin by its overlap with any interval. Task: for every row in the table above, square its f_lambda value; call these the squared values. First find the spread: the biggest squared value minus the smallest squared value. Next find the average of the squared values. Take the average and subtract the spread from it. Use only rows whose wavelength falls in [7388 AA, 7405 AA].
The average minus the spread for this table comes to 1.73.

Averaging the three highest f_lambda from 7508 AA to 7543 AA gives 1.56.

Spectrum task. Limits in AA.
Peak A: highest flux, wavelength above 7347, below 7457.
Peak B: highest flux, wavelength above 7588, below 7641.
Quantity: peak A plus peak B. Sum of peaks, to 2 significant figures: 3.3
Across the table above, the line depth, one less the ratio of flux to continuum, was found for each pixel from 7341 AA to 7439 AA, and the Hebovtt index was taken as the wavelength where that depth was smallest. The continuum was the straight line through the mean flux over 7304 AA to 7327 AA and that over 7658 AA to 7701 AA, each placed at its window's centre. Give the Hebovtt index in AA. 7342.40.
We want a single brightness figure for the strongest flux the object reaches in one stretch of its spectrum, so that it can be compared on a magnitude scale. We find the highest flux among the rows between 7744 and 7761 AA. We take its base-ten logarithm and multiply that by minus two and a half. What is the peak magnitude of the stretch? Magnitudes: -1.0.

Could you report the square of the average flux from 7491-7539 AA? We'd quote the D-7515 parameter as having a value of 2.14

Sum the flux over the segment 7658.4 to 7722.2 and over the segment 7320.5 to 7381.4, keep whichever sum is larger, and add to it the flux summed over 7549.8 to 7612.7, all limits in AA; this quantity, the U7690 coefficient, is 59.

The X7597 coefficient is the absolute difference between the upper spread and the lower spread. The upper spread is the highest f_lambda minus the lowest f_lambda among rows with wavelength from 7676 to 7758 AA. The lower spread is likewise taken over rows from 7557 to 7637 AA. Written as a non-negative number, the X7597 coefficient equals 0.32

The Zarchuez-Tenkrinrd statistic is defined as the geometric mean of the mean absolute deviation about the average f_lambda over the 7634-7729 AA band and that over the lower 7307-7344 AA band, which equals 0.072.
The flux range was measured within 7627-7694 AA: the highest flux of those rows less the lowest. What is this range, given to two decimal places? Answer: 0.37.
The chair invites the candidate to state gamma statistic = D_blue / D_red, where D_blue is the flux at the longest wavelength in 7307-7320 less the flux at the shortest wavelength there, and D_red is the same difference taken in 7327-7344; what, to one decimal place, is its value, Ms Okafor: 25.6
